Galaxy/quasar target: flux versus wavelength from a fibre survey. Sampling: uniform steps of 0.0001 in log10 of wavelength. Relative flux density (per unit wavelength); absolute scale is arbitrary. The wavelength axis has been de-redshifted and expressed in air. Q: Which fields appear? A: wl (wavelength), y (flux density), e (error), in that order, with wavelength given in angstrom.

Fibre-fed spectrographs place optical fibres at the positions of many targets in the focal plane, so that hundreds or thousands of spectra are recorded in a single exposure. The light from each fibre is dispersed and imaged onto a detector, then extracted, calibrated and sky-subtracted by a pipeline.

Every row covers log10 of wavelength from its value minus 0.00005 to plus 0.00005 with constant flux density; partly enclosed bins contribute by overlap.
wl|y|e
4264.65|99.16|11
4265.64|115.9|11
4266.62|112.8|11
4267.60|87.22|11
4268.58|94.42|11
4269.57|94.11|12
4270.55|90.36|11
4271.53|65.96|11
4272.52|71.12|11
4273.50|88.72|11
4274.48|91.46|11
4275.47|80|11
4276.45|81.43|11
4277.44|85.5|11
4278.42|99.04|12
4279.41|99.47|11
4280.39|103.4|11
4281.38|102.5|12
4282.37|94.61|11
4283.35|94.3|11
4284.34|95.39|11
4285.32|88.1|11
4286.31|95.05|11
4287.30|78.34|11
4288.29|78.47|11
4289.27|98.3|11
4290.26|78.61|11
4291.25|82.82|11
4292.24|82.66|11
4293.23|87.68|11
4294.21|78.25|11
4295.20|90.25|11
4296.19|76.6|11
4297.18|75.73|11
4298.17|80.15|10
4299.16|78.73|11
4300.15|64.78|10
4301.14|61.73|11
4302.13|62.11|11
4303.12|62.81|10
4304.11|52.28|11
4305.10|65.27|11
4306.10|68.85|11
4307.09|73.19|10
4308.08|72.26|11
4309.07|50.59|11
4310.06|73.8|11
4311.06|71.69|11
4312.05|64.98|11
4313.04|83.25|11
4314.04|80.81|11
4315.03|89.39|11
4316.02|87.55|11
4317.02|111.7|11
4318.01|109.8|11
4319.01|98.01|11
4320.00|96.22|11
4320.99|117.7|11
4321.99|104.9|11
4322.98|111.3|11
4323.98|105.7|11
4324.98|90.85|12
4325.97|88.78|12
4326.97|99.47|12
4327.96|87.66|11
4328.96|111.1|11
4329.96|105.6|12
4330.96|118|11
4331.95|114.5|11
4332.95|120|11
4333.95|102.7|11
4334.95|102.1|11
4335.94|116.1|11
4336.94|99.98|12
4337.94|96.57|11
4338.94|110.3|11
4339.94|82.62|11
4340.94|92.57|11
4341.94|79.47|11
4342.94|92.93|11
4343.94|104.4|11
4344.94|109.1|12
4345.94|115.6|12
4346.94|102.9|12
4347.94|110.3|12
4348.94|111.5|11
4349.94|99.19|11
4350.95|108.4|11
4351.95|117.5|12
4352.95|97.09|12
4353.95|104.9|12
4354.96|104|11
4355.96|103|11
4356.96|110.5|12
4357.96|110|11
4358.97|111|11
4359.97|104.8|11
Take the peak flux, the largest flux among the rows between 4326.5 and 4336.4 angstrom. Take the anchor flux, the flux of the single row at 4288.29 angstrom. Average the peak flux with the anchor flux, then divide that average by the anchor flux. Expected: 1.26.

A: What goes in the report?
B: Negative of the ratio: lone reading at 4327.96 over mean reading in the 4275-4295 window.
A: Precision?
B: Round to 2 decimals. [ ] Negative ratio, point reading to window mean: -0.98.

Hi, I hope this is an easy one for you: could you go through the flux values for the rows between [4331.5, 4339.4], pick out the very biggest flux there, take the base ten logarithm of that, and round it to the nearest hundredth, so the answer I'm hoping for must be 2.08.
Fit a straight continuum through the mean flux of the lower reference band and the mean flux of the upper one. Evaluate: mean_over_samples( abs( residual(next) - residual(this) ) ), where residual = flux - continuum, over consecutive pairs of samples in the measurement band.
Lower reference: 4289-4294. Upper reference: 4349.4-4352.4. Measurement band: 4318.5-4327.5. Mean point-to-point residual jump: 9.6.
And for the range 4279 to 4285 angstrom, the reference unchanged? 2.9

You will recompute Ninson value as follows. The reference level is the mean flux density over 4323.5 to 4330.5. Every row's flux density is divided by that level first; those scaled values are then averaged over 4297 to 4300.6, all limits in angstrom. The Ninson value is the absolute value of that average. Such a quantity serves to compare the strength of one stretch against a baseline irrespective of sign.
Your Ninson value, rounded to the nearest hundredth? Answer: 0.76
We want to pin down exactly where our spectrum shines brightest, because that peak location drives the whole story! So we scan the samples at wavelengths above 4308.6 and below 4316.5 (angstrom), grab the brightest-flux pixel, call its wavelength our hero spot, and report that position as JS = 4315.03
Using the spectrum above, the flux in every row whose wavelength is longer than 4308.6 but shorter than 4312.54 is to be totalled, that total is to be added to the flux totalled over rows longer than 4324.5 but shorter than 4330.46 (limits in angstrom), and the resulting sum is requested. 845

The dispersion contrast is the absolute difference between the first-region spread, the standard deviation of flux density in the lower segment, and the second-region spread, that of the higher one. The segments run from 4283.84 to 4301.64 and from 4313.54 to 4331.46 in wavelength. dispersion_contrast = 1.7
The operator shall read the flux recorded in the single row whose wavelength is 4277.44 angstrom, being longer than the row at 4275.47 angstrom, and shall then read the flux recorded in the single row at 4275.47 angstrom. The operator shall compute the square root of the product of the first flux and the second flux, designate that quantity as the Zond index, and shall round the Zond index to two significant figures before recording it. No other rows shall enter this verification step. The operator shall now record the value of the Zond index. 83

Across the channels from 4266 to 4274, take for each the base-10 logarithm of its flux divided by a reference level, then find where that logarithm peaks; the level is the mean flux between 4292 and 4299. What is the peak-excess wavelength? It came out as 4266.62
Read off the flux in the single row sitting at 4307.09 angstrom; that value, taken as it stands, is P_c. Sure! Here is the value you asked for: 73.19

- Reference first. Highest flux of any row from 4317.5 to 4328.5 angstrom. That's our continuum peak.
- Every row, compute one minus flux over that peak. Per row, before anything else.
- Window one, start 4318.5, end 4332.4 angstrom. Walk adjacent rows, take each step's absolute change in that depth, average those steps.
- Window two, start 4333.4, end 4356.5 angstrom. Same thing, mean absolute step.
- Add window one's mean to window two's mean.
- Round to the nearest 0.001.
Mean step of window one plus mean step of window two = 0.170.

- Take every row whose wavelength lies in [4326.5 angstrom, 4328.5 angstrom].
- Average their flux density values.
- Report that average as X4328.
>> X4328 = 94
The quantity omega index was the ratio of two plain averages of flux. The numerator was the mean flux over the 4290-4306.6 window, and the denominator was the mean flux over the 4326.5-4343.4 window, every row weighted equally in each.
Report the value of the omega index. 0.72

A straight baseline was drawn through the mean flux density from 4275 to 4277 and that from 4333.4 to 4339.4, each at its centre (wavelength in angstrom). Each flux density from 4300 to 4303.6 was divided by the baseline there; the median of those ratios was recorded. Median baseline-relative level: 0.68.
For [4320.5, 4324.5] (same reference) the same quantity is 1.09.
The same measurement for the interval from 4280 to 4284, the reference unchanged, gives 1.19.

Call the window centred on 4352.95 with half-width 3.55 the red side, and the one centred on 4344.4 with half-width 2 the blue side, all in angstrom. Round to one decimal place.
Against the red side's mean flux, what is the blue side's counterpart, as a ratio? 1.0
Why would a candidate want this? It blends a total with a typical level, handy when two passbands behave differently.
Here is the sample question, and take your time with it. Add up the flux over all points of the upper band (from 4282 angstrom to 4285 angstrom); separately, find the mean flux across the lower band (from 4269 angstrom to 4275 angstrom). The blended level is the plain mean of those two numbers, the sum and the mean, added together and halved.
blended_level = 184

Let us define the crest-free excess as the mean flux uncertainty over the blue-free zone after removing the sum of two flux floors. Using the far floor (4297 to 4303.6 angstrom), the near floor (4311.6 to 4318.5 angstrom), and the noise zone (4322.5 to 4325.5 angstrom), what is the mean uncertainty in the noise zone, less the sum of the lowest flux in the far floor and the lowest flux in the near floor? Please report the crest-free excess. -115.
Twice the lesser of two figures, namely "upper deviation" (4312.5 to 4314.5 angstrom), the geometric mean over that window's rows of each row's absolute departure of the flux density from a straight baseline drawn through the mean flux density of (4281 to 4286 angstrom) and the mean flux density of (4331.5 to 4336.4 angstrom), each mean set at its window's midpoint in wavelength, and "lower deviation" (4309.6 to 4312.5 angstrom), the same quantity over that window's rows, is 45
